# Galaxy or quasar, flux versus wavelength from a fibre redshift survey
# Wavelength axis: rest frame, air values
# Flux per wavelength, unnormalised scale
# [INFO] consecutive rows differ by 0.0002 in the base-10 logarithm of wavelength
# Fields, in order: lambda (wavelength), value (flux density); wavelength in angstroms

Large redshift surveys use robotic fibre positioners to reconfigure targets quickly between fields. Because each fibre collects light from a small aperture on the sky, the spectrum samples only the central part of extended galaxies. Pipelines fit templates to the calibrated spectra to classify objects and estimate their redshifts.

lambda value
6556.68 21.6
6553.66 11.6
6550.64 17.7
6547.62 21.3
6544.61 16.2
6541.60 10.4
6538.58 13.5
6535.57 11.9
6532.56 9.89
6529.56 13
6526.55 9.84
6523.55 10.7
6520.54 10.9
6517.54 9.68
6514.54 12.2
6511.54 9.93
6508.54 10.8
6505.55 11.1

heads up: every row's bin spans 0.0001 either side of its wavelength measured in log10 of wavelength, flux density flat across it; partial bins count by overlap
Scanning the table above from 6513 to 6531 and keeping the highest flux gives 13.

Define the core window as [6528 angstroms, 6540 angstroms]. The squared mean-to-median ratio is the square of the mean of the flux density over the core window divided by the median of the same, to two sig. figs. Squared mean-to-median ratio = 0.94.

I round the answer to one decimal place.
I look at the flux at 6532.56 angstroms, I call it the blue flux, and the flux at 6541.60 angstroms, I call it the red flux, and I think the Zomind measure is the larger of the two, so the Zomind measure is 10.4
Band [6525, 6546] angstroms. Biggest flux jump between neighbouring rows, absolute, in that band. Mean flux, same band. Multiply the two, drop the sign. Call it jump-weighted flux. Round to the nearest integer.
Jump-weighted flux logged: 70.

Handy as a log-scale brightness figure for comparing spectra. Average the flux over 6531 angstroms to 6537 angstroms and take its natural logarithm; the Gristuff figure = 2.39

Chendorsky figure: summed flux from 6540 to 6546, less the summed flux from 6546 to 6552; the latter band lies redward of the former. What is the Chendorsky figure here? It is -12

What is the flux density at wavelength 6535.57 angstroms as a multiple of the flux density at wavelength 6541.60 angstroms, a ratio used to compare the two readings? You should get 1.1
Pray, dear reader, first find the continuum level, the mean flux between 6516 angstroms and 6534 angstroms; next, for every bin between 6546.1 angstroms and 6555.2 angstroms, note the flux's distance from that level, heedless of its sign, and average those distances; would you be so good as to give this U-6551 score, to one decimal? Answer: 6.2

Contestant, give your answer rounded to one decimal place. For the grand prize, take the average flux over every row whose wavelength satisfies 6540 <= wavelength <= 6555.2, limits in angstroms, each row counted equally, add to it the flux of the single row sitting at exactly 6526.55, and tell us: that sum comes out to 25.3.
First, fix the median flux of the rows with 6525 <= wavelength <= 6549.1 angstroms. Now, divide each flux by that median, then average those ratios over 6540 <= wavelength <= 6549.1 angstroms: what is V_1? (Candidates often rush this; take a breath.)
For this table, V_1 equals 1.28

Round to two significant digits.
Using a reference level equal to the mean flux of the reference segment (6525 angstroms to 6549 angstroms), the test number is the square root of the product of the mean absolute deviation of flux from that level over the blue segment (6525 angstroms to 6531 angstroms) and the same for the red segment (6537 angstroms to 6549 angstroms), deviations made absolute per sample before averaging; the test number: 2.5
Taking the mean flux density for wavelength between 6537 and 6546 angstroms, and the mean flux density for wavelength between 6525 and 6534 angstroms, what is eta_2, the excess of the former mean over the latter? 2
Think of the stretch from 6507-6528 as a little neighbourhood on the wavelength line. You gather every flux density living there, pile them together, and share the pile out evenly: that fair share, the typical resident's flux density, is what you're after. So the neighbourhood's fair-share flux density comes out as 10.6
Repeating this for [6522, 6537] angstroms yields 11.1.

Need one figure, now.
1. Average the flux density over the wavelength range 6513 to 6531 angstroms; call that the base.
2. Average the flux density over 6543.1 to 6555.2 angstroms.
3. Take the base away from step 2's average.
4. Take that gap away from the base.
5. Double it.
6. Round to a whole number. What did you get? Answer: 11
